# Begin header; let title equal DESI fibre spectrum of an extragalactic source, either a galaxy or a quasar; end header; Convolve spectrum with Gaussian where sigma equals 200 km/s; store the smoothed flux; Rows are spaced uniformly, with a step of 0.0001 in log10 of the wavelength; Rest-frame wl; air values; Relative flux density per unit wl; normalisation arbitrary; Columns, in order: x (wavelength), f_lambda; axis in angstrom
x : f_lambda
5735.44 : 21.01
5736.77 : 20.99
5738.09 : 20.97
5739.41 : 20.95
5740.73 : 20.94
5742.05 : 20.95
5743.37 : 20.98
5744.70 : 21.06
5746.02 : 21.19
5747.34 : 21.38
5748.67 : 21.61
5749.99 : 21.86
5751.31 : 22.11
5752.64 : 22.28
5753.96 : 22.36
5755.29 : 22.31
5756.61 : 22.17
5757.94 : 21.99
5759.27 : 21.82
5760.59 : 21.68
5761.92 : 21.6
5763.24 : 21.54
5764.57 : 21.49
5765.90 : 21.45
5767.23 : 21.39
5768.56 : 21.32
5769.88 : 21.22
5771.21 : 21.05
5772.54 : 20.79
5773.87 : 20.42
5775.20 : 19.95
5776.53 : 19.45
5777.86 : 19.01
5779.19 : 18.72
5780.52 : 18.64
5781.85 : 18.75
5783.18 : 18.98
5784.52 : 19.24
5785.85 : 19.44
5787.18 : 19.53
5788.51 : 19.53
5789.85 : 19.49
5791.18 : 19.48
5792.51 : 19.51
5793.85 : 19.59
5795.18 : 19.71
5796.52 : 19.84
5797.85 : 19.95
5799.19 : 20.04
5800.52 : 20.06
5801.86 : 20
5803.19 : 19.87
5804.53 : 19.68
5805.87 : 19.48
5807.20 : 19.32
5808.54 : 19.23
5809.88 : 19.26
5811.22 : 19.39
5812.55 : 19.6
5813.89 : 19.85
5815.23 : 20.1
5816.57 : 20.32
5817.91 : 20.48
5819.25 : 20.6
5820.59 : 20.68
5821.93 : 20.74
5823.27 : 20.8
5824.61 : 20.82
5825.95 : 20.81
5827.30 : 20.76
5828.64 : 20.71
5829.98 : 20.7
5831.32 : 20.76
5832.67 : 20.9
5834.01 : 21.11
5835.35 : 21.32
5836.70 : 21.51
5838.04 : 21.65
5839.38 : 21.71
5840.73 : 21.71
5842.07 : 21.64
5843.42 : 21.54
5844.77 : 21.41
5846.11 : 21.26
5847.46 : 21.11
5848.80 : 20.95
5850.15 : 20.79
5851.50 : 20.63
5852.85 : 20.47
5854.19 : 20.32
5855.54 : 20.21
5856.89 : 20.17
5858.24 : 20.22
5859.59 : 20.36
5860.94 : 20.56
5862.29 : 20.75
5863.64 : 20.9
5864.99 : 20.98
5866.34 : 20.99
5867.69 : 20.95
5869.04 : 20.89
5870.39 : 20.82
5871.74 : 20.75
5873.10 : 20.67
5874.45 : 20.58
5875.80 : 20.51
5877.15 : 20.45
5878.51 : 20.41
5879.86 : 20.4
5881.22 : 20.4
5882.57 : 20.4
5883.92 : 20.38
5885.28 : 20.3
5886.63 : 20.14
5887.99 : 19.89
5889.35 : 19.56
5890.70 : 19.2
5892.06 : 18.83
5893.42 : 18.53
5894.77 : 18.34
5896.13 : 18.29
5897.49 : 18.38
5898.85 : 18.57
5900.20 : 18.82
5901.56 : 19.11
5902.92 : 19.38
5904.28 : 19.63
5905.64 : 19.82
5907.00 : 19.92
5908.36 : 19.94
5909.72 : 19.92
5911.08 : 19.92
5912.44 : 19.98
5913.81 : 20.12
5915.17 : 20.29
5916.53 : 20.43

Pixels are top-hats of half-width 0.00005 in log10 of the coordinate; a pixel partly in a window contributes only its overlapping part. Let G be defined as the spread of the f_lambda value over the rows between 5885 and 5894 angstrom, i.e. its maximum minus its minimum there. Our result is 1.8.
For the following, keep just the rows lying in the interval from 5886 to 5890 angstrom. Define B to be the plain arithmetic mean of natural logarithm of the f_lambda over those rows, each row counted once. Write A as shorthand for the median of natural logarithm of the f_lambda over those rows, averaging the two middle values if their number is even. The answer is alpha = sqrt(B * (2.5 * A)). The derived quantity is 4.73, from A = 2.99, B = 2.99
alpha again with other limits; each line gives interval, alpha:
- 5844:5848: 4.83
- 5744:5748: 4.83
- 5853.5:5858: 4.75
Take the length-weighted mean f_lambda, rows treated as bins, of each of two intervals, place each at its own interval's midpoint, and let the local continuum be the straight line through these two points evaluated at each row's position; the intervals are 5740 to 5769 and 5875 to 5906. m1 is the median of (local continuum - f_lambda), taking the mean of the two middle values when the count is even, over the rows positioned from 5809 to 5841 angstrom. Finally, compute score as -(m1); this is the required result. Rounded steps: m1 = -0.2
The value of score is 0.2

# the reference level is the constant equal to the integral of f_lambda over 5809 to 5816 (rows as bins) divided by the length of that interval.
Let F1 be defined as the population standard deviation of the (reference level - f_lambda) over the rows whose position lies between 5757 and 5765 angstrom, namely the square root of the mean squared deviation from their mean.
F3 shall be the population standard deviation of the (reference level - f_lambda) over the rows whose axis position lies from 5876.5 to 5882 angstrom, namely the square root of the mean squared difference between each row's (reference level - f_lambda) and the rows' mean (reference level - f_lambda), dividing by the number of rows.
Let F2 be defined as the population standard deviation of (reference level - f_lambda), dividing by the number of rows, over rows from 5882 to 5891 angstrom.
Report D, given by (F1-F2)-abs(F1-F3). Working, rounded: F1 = 0.17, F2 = 0.42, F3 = 0.02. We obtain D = -0.40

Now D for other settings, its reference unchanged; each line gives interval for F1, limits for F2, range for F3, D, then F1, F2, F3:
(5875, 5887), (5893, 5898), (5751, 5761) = -0.12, 0.10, 0.09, 0.23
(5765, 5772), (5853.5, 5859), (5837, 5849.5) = -0.04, 0.14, 0.06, 0.26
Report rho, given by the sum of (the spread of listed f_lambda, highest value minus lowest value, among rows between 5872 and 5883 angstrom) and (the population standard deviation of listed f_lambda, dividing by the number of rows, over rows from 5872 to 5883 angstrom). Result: 0.36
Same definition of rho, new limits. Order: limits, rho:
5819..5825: 0.30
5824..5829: 0.15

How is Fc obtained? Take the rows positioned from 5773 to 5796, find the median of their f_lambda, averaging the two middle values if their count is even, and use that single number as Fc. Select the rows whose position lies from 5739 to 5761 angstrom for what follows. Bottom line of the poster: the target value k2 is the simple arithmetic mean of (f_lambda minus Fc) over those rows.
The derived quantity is 2.1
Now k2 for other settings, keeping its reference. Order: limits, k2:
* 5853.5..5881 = 1.1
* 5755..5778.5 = 1.7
